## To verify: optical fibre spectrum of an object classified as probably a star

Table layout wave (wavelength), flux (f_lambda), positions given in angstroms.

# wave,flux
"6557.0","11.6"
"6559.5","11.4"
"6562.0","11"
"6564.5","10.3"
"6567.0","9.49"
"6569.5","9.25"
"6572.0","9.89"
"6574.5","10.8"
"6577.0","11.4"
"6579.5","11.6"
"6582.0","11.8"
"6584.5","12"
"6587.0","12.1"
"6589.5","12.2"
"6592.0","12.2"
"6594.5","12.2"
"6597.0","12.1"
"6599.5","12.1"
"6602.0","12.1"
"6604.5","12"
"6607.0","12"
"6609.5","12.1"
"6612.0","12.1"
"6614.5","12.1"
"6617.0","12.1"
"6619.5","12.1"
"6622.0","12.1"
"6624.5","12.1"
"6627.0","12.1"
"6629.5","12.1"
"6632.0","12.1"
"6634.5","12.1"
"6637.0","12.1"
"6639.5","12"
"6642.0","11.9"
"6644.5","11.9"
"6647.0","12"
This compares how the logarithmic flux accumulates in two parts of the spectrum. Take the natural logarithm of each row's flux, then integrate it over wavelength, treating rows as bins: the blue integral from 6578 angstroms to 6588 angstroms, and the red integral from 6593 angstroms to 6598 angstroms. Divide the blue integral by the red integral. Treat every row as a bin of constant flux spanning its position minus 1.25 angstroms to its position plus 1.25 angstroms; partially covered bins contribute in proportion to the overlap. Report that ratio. 2.0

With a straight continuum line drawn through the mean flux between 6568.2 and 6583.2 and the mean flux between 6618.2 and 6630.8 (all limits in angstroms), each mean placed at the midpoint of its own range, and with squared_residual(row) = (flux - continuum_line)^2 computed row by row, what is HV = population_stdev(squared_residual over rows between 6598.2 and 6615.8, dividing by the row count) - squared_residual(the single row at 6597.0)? -0.42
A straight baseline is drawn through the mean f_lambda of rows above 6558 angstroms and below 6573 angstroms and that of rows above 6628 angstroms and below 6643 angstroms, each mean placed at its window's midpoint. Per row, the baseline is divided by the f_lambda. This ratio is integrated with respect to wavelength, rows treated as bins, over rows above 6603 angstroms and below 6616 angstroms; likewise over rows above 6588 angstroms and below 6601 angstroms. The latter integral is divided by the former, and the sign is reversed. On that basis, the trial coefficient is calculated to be -0.96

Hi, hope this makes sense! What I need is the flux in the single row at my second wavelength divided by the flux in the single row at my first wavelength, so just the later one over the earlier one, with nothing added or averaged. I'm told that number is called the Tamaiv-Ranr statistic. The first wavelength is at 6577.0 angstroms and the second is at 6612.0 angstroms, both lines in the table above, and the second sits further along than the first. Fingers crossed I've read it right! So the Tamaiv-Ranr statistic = 1.06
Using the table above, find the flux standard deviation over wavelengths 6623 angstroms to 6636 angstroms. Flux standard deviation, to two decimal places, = 0.00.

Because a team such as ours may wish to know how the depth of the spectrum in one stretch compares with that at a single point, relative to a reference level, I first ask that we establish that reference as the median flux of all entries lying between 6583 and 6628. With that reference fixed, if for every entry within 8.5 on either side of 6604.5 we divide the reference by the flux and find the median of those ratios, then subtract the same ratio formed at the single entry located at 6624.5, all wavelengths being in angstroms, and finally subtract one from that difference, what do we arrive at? -1.00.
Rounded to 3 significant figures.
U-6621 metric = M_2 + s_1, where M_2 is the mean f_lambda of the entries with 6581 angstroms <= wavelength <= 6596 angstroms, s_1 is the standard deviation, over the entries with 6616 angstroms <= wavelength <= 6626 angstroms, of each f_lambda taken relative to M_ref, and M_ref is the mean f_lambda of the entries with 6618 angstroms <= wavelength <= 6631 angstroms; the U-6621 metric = 12.1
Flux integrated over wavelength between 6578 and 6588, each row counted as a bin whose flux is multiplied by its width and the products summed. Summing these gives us 119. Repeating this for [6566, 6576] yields 99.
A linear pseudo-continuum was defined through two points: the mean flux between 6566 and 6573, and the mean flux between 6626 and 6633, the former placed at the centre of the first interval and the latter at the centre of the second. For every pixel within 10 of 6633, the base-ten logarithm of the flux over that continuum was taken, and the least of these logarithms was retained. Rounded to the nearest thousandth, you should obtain -0.026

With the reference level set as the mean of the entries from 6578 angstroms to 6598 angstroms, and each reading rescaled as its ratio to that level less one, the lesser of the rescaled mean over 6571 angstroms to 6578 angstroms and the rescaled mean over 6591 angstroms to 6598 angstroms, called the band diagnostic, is -0.11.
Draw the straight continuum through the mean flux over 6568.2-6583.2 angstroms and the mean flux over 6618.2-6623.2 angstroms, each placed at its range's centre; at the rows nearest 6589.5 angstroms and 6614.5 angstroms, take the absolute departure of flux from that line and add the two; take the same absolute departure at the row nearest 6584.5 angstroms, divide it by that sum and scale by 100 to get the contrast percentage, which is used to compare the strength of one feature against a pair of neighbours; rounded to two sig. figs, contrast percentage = 80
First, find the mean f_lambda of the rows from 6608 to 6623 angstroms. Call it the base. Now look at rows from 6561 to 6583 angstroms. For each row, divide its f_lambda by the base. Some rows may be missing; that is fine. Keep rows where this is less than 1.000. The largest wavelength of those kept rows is 6582.0 angstroms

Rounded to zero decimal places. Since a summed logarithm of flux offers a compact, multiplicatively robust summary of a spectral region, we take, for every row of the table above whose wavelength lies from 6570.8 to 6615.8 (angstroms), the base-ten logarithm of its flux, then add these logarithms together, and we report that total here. 19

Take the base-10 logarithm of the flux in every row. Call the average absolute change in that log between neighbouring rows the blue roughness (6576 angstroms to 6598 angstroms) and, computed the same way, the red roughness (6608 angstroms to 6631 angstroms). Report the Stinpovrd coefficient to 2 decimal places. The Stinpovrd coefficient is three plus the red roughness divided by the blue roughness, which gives 3.00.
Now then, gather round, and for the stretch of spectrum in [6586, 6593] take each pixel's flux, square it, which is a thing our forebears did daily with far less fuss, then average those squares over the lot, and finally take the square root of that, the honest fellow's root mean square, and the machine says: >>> 12.2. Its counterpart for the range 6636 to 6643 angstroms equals 12.0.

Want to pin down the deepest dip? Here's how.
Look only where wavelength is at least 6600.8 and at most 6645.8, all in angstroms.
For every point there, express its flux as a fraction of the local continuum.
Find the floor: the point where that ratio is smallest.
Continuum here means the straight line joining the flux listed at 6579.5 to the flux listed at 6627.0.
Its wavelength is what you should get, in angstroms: 6644.5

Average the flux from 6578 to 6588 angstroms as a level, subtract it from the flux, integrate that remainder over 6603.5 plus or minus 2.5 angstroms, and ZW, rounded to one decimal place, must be 0.9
